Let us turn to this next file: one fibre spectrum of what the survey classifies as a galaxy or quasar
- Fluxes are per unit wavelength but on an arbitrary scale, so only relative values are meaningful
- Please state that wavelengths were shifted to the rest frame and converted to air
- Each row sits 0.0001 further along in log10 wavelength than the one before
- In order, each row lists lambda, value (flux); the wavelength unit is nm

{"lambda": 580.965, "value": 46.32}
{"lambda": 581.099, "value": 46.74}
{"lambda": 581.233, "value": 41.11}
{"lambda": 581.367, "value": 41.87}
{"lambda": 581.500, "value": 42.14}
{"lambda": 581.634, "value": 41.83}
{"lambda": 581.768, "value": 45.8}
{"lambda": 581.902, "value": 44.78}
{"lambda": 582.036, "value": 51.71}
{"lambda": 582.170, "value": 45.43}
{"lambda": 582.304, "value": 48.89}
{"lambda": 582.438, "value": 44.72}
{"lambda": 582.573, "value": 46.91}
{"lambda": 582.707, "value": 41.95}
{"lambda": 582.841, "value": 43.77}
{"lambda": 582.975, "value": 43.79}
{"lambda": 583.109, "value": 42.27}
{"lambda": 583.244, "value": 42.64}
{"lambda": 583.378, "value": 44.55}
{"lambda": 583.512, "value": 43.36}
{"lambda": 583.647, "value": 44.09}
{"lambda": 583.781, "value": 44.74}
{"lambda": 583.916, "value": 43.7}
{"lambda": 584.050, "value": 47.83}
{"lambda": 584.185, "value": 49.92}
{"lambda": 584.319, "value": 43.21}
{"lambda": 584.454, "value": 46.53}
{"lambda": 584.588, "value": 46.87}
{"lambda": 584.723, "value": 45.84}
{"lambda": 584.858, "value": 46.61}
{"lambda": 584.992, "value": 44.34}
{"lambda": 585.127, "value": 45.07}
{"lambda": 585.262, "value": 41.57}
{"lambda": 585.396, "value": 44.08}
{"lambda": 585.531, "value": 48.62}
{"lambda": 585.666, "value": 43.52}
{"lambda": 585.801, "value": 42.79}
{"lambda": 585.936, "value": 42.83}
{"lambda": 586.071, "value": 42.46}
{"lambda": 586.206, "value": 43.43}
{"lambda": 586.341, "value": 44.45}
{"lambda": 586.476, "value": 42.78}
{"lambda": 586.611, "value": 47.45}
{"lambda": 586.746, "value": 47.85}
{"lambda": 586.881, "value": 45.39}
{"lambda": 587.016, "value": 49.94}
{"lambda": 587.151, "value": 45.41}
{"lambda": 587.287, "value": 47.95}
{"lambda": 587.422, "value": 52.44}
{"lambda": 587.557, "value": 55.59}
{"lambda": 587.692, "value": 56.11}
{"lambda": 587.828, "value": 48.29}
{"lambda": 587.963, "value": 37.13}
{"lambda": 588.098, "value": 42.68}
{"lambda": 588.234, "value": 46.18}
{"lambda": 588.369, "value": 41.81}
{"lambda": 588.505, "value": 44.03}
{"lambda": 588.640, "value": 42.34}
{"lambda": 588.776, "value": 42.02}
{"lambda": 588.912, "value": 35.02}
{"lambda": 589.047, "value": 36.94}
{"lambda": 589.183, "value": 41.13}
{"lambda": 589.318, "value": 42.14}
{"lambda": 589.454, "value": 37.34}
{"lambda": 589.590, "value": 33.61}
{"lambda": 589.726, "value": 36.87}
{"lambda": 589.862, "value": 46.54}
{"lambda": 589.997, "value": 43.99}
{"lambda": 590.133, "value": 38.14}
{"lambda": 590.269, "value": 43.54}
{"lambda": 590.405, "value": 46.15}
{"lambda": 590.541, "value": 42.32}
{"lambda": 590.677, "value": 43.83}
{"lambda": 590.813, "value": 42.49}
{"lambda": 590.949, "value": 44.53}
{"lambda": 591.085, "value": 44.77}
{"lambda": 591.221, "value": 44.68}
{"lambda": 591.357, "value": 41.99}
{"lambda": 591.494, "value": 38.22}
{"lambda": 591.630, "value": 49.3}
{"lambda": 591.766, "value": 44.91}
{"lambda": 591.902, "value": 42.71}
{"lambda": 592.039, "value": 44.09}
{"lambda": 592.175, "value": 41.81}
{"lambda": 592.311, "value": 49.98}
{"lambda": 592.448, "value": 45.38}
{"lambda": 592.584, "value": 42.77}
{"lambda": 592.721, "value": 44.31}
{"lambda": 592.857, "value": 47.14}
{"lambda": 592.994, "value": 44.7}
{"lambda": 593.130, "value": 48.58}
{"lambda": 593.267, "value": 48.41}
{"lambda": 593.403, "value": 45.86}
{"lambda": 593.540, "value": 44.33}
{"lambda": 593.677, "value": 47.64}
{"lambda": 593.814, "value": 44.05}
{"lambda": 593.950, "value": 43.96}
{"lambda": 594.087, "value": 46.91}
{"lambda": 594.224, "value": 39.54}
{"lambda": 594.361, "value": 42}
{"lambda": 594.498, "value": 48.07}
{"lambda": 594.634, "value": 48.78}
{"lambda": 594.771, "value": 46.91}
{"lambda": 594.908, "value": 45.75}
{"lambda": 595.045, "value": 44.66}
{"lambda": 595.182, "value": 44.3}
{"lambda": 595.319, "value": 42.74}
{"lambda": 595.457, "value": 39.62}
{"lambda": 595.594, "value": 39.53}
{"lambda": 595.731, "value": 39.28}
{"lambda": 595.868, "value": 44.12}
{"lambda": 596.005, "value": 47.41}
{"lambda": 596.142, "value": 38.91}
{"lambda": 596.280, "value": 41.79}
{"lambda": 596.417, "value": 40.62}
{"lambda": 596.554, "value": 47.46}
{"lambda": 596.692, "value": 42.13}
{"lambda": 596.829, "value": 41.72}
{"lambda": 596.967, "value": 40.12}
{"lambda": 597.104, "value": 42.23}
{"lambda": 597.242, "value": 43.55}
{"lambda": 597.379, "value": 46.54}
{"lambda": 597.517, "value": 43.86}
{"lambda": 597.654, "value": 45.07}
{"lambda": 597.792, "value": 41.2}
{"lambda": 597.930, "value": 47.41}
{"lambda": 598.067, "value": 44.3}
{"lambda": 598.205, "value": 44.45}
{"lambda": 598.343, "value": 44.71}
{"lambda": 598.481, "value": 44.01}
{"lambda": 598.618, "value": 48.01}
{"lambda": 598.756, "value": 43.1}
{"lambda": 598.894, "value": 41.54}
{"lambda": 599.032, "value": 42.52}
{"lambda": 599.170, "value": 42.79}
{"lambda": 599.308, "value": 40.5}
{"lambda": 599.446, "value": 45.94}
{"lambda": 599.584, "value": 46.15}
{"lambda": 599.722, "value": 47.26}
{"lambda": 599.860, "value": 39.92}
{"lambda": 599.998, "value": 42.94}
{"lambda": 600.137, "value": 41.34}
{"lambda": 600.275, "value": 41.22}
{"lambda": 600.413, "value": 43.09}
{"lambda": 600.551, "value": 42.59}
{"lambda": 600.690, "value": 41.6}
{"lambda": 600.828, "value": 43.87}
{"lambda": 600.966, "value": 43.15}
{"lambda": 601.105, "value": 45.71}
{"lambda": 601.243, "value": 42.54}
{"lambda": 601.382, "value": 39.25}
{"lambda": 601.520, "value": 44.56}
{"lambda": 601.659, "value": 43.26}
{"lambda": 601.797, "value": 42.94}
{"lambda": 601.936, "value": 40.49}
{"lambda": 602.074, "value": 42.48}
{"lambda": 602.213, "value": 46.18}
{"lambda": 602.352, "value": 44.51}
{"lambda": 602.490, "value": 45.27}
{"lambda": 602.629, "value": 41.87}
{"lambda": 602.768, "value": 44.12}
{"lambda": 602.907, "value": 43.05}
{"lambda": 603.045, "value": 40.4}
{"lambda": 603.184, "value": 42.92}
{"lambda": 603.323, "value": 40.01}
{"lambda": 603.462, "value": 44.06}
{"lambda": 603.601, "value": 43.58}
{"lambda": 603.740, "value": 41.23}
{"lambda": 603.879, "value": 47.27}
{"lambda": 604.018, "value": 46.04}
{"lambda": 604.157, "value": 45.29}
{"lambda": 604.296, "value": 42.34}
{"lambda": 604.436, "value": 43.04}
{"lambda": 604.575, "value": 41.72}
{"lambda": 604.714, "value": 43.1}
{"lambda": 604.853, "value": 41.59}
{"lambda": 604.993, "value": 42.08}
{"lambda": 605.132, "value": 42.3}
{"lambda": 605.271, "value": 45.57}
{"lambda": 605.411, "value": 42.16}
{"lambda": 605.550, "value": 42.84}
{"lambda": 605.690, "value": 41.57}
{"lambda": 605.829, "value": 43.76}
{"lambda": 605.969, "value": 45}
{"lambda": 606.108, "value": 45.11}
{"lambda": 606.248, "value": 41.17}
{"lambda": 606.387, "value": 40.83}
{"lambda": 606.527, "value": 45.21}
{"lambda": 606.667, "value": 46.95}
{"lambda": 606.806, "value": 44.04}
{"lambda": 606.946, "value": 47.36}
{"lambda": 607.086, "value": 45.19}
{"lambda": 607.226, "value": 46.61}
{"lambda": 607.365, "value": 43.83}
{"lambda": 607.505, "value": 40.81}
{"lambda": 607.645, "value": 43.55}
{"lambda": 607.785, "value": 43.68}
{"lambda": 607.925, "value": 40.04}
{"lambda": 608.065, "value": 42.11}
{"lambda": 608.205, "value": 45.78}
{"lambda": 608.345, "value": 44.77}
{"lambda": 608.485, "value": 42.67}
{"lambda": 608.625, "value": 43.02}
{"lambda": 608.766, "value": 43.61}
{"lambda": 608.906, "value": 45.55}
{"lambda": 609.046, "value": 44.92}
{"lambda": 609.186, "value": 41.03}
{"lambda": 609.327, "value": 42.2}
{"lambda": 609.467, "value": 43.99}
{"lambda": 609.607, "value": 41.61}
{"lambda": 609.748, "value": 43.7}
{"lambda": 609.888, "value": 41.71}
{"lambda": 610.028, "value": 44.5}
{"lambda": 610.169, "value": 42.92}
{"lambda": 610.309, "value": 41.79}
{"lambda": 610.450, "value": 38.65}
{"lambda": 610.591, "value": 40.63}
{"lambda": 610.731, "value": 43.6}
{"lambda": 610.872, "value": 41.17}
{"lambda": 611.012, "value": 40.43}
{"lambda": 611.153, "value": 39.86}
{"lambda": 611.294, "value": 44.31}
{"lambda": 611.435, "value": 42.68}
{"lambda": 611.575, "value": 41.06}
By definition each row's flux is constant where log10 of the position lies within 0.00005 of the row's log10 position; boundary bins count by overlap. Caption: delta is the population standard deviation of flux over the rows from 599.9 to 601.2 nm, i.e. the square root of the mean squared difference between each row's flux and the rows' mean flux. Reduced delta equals 1.3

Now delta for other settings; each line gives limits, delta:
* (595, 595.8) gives 2.3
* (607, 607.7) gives 1.9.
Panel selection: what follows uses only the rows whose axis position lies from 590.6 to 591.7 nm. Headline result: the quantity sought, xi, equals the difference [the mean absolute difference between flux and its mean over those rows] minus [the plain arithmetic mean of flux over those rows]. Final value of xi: -41.6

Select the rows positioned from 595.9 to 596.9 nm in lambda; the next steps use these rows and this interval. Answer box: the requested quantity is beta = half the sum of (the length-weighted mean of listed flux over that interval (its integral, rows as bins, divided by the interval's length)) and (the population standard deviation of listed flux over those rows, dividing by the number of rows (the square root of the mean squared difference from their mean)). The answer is 23.0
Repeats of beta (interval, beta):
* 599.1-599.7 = 23.2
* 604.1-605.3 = 22.1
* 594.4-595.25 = 24.0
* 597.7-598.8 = 23.4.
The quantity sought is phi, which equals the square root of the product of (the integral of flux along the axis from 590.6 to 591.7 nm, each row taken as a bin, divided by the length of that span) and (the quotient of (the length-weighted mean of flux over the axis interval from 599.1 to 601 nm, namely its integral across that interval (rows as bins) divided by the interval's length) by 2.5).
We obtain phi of 27.4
